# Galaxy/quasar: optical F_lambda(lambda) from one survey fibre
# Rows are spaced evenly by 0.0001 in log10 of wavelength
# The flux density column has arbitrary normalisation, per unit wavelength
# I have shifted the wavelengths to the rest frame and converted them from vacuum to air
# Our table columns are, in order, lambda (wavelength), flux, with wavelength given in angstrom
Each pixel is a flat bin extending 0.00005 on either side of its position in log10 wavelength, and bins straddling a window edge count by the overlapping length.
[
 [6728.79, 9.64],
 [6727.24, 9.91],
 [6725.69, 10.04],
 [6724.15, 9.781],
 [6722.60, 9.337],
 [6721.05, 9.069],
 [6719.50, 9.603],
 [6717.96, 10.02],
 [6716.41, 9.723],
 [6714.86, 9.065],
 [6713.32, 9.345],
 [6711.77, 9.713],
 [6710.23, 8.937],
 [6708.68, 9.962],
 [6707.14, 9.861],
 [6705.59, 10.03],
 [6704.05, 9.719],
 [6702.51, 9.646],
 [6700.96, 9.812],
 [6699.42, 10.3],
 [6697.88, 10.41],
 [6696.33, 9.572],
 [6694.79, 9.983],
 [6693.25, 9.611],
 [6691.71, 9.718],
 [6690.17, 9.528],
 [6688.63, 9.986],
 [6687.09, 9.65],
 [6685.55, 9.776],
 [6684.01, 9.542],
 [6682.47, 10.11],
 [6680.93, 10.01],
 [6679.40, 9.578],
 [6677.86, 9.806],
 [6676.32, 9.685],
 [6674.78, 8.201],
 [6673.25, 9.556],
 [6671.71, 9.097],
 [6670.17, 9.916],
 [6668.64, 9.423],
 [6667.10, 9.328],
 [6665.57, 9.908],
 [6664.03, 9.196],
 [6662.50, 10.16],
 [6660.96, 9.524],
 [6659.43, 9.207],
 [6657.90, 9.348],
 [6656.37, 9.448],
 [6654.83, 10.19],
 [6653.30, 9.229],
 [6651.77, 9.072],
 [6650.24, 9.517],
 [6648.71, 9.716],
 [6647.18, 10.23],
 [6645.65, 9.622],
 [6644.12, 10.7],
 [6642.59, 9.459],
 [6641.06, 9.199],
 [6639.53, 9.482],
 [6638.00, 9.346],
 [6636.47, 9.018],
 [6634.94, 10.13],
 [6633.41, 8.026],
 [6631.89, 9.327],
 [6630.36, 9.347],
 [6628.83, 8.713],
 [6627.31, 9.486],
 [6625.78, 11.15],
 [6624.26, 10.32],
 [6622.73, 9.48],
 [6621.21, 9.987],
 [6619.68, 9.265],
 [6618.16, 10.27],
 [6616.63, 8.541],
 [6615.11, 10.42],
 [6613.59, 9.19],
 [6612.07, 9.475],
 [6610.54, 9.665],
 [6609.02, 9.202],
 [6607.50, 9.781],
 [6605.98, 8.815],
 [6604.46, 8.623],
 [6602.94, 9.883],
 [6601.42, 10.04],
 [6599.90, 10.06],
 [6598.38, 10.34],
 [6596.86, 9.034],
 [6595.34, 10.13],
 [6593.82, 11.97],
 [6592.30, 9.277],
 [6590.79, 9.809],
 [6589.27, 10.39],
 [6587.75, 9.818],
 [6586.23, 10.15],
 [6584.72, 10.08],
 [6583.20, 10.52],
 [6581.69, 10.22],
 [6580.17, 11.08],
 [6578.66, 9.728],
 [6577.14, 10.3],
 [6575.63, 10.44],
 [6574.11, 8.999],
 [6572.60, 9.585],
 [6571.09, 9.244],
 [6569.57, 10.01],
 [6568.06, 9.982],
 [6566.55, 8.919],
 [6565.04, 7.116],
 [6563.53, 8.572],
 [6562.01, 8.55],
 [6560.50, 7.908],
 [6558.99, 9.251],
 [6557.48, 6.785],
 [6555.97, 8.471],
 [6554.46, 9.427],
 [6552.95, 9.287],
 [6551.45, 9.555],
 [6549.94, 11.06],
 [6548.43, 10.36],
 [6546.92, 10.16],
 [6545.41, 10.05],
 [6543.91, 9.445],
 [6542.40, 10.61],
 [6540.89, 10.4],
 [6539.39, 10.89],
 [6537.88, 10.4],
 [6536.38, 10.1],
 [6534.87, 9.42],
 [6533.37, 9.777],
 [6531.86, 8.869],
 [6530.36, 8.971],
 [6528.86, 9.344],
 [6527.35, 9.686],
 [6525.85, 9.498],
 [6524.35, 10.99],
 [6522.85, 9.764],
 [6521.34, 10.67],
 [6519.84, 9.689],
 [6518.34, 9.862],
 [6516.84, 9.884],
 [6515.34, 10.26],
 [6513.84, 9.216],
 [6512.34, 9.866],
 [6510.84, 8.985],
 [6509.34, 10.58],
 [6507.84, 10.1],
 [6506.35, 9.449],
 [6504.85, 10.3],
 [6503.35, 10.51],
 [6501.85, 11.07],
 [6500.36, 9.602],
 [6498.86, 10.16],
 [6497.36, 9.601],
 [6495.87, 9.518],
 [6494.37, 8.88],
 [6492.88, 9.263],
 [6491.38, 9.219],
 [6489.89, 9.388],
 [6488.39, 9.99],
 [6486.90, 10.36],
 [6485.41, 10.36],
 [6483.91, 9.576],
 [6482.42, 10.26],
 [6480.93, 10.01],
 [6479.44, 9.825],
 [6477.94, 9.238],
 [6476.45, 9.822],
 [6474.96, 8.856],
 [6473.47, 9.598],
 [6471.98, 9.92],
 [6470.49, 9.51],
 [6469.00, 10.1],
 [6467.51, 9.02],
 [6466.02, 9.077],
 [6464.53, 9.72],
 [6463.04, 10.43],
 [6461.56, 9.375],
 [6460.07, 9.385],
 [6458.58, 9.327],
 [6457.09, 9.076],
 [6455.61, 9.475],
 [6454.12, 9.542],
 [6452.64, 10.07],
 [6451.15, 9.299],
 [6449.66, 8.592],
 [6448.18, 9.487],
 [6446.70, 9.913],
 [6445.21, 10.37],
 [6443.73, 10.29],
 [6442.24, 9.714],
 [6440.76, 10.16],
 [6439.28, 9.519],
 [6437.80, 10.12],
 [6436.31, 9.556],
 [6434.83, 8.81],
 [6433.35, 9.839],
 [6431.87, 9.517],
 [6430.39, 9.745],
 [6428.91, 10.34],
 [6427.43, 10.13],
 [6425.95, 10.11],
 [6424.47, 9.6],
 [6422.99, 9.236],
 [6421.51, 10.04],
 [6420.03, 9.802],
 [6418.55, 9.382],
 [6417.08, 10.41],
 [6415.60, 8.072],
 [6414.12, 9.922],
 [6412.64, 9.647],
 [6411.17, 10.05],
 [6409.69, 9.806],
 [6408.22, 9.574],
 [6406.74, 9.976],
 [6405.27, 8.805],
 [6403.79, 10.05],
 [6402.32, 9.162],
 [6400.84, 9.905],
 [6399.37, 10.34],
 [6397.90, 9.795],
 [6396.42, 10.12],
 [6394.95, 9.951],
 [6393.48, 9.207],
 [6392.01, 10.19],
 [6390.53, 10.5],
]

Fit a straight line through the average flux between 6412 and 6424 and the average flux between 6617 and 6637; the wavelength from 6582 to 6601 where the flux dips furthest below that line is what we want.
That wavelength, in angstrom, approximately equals 6596.86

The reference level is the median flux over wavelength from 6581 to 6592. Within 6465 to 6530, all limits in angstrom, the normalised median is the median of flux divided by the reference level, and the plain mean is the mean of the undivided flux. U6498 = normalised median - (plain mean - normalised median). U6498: -7.86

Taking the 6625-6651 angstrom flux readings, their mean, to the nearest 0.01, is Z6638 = 9.56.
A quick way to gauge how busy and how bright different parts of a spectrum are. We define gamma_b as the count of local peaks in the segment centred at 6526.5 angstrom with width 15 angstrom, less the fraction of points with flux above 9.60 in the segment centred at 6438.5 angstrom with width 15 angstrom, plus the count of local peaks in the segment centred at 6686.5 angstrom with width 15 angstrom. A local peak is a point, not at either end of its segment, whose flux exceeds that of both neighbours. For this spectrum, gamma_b 6.4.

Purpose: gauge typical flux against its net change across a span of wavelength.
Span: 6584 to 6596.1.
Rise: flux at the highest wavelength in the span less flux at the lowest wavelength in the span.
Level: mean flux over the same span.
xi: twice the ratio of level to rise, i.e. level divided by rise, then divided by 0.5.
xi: 408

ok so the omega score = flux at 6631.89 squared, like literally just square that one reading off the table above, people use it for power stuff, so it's 87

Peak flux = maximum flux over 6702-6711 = 10.03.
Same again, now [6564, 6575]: 10.01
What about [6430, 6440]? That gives 10.12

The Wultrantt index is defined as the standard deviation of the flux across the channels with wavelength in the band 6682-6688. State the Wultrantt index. 0.2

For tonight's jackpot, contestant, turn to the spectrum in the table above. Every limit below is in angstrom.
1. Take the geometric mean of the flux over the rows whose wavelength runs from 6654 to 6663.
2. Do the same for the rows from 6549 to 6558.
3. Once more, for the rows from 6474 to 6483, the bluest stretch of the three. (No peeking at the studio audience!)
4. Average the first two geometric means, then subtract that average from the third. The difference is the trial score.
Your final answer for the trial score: 0.3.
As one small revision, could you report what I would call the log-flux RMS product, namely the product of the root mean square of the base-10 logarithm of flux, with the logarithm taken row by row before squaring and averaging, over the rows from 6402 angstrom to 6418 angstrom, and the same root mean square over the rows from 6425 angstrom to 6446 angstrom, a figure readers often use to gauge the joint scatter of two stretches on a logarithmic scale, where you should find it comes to 0.976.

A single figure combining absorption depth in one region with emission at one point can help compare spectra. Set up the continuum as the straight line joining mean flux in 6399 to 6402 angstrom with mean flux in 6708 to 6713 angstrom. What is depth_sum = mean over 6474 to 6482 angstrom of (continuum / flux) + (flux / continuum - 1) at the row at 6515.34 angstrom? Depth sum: 1.08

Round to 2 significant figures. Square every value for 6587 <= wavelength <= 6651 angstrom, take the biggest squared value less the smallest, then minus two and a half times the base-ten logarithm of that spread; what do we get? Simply -4.7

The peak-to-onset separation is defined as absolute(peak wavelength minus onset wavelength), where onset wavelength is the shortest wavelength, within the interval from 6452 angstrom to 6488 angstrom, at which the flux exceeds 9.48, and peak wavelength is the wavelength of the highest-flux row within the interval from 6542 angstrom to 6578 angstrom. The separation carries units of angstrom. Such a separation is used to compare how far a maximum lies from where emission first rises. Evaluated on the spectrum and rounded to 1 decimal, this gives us 97.3 angstrom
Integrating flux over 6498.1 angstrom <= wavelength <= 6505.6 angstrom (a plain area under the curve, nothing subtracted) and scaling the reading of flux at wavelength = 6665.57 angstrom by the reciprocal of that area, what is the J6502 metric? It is 0.128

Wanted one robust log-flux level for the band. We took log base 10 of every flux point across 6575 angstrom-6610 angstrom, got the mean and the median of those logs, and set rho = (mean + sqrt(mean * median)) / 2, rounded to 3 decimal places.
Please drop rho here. 0.999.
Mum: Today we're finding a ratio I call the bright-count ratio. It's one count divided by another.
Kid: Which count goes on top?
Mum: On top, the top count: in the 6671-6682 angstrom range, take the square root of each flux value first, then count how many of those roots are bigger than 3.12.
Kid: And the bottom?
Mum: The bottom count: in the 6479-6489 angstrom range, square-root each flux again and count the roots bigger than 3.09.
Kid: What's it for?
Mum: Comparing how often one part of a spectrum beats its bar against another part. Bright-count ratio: 0.3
